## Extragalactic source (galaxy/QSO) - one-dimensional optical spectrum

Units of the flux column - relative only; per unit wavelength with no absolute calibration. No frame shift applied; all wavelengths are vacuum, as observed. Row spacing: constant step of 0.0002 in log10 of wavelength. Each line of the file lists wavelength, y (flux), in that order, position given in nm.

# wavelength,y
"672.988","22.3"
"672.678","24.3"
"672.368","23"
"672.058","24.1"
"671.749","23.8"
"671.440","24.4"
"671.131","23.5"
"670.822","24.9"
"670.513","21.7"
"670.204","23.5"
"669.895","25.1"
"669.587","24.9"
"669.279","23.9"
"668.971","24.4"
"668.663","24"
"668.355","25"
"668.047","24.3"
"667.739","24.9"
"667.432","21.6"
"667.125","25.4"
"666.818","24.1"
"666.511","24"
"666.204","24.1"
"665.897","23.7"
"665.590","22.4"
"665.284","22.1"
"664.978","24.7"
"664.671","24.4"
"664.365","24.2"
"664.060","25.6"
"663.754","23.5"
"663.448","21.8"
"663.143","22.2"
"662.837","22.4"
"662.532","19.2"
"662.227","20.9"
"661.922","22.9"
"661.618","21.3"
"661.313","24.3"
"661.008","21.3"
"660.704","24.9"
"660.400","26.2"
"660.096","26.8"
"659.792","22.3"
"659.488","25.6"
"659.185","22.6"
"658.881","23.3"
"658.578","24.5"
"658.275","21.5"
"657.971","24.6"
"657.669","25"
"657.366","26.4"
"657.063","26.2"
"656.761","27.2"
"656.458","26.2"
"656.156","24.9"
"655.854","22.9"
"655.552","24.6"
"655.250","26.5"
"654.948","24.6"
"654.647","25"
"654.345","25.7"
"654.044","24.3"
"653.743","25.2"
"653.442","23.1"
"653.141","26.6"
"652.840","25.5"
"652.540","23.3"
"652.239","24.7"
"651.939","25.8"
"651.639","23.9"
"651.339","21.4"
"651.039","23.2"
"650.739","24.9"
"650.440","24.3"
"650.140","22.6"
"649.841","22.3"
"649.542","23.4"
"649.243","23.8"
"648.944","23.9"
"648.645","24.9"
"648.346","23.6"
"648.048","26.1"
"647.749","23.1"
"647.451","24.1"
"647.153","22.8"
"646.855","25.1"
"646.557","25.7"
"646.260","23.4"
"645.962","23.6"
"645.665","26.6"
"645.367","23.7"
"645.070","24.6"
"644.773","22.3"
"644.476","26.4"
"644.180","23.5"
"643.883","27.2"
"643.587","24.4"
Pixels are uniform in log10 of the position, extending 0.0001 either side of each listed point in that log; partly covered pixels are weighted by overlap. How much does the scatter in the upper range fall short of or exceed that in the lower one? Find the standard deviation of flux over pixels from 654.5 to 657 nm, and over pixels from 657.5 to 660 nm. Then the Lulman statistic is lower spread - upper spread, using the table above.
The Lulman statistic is -0.1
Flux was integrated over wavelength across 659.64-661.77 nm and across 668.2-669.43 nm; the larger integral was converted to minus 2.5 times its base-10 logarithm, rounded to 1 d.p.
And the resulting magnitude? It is -4.3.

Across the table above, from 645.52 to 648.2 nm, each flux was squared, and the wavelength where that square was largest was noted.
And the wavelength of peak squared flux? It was 645.665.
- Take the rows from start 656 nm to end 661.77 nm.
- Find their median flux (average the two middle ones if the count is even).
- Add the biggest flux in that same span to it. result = 52.1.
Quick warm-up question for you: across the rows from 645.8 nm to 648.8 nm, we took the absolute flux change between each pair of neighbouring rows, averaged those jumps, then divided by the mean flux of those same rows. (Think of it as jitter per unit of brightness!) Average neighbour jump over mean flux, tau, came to 0.066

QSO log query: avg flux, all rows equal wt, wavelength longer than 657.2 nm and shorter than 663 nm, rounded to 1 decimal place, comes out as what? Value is 23.5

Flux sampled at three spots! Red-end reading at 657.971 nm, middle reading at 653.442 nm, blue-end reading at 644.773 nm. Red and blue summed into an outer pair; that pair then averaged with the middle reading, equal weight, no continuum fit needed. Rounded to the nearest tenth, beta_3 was 35.0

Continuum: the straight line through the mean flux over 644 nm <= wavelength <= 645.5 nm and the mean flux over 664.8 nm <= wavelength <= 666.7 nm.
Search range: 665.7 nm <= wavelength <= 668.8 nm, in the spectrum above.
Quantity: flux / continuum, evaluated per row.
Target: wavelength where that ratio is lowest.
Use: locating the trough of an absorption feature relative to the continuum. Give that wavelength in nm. 667.432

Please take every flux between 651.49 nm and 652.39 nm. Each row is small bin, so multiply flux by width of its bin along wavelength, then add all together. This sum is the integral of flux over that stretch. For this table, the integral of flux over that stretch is 22.3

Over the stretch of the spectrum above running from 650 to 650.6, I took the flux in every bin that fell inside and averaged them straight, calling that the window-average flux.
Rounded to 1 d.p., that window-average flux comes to 23.5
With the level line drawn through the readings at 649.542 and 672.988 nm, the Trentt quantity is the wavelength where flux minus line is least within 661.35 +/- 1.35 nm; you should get 662.532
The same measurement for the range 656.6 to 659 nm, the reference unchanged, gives 658.275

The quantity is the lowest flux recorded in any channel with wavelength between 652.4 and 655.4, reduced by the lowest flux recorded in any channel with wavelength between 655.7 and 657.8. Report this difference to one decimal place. 0.2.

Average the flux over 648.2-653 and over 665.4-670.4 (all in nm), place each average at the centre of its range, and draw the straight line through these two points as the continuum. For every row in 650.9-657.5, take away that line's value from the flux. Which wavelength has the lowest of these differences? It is 651.339 nm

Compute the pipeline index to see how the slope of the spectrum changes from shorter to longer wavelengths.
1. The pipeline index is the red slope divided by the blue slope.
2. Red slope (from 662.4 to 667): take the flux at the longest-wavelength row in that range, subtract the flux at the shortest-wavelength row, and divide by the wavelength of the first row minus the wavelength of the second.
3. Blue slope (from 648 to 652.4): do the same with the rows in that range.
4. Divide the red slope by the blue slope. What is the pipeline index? -3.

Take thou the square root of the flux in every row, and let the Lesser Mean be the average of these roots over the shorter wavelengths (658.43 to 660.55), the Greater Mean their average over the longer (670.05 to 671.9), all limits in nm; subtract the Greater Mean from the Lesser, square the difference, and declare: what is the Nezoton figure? 0.007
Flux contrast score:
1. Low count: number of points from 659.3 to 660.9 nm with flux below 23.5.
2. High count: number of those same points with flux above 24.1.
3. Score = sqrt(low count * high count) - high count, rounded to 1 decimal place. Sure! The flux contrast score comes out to -2.0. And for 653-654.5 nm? -2.0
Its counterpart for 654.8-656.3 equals -2.0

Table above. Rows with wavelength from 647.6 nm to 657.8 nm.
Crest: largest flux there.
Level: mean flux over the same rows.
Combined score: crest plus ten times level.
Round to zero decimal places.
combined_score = 273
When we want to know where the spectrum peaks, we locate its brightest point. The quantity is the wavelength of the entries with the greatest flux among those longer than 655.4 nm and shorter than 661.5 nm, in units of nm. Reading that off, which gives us 656.761 nm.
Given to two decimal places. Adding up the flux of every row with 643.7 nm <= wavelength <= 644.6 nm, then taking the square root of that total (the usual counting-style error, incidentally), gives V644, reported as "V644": 8.78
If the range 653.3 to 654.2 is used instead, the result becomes 8.52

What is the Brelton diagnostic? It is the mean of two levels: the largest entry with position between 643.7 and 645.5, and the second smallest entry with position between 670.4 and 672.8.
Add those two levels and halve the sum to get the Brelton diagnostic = 25.1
